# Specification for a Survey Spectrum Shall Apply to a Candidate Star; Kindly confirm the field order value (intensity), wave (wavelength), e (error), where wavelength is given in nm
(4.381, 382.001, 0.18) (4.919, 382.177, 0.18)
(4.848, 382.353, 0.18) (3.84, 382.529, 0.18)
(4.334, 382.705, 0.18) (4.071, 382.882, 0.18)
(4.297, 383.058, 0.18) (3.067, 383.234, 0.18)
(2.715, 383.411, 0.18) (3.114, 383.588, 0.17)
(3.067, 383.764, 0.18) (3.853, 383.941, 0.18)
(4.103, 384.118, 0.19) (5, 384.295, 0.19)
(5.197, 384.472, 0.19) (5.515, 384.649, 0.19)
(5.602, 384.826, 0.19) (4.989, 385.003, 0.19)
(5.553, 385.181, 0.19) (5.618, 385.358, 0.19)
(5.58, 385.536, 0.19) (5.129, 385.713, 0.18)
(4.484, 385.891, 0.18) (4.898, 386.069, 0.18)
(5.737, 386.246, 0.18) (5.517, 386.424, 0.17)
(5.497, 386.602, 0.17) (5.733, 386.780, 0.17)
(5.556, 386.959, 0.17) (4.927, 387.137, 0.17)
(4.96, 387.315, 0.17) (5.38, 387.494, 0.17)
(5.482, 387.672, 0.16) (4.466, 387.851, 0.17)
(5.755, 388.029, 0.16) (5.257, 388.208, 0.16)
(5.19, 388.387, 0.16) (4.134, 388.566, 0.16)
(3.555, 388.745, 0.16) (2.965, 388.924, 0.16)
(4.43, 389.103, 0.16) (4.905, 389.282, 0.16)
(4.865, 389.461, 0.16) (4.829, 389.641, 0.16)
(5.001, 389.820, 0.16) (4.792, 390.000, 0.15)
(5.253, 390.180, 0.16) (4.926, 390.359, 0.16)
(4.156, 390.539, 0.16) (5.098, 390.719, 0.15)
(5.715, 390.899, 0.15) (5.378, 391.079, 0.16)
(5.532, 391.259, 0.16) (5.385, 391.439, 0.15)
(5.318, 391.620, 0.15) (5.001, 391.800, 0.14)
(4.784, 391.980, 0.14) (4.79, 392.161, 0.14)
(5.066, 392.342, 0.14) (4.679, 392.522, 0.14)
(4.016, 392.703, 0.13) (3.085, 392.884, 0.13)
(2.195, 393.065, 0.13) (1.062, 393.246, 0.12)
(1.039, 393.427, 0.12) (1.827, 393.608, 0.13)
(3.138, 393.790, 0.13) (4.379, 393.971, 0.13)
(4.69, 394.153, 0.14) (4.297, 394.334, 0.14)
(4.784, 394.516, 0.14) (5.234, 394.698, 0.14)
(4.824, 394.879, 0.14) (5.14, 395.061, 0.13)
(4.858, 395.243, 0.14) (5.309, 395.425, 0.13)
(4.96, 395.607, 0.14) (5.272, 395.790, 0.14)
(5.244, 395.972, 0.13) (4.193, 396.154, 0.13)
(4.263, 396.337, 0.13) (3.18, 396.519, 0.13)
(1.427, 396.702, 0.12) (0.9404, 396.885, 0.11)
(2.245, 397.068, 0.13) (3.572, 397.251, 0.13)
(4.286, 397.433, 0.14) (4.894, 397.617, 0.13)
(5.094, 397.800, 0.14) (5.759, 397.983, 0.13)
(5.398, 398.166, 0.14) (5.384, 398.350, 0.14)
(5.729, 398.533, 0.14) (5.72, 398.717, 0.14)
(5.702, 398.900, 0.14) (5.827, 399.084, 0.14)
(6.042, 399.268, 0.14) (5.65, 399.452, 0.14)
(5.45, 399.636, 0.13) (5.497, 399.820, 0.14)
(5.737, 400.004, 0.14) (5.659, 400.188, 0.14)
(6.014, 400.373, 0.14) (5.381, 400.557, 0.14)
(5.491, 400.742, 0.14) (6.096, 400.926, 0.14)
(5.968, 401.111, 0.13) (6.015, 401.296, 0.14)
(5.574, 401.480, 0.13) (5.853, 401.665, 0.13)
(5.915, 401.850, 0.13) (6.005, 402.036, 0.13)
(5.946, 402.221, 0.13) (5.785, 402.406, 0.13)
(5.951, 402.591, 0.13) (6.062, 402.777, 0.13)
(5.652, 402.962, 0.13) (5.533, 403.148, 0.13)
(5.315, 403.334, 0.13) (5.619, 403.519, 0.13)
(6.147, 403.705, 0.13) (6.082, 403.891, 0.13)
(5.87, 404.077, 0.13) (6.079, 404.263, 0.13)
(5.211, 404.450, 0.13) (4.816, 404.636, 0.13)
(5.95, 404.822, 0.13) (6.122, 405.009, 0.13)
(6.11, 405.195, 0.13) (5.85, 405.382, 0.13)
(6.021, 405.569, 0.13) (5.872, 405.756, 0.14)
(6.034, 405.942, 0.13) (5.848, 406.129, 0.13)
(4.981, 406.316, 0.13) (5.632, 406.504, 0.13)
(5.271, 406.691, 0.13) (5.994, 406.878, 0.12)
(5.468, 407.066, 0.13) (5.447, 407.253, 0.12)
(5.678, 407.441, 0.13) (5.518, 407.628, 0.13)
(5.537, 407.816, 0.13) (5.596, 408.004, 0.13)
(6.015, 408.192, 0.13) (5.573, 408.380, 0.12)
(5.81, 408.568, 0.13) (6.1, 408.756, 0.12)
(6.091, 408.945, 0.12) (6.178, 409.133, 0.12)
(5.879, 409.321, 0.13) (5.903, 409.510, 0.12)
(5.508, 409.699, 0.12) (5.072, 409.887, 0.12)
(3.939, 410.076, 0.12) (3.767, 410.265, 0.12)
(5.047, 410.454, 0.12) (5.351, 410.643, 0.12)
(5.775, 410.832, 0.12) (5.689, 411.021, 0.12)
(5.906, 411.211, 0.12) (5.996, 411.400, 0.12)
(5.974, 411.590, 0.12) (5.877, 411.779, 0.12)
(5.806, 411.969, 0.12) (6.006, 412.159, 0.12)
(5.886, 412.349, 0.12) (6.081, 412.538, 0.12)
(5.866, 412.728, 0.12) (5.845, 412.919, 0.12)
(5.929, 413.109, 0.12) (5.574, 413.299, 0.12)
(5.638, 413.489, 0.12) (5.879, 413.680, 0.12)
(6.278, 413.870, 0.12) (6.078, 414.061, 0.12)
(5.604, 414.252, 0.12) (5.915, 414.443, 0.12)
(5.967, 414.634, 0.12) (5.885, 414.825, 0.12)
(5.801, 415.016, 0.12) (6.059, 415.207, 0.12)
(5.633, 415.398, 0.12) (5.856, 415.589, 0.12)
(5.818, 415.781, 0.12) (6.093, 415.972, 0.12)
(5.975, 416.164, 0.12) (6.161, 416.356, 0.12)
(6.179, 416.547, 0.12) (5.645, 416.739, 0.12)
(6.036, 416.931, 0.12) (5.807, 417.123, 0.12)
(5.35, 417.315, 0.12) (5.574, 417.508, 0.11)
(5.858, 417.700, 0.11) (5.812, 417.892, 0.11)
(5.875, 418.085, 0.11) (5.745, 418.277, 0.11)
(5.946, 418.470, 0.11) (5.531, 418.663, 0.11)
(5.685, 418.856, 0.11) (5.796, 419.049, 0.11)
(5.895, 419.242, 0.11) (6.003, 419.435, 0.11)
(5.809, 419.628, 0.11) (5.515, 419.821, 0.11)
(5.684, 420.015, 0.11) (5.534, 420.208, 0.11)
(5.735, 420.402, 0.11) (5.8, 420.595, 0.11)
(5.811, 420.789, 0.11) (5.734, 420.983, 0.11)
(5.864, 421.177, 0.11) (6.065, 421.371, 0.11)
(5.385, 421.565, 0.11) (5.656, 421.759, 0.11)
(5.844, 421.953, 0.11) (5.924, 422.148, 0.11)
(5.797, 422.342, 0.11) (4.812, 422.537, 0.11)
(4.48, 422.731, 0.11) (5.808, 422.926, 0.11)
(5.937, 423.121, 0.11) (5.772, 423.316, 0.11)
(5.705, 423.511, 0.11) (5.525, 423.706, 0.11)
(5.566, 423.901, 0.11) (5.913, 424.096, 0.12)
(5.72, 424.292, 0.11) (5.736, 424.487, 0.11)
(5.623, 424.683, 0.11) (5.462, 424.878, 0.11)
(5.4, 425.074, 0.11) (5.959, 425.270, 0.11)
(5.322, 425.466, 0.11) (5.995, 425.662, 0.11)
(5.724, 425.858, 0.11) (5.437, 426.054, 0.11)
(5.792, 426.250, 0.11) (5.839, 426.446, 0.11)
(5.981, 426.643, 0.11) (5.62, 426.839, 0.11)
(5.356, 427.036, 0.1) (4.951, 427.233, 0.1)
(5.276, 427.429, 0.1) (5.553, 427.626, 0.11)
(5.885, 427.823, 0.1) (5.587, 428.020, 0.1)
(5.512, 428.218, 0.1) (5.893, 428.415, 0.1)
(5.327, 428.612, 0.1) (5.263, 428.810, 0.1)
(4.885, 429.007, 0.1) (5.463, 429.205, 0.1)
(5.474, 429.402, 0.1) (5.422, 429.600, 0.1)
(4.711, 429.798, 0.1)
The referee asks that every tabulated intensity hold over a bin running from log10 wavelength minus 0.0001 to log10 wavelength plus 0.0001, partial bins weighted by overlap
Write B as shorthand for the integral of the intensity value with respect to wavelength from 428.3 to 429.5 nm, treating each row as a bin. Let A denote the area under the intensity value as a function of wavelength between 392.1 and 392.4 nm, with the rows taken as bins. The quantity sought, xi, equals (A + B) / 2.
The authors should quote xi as 4.0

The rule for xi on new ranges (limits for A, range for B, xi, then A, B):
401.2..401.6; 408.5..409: 2.7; 2.3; 3.0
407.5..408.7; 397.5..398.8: 6.9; 6.8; 7.0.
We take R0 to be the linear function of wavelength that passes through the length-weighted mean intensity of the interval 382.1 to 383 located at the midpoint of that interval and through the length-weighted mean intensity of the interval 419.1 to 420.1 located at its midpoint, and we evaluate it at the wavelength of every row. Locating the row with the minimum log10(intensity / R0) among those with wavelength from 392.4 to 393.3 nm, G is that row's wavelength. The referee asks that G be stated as 393.246 nm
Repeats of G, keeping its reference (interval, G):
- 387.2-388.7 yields 388.566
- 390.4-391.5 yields 390.539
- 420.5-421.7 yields 421.565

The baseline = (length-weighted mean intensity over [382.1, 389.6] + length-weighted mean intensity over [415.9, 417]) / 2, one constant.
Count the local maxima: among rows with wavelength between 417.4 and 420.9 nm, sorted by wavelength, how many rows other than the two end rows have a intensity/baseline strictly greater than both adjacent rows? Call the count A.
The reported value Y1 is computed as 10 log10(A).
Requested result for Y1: 7.0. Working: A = 5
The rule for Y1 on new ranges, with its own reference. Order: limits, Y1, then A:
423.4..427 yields 7.0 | 5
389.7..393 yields 6.0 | 4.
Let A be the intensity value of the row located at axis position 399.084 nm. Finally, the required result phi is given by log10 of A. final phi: 0.765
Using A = 5.827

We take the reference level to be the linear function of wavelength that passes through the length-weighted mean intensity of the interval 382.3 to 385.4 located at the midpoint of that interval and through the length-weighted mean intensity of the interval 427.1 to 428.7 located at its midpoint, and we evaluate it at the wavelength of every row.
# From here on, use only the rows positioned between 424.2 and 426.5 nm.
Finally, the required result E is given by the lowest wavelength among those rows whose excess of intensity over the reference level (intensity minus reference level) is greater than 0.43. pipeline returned 425.270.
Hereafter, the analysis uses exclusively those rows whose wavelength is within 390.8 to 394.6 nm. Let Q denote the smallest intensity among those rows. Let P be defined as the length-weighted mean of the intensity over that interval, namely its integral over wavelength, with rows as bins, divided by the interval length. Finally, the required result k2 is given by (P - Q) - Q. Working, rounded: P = 4.10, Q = 1.039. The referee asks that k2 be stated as 2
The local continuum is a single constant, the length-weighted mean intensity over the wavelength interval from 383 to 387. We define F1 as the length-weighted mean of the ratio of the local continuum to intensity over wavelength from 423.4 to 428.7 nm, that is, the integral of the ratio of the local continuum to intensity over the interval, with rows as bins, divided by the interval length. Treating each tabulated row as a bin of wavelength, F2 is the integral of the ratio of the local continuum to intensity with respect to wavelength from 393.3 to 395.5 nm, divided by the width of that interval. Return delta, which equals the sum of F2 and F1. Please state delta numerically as 2.37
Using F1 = 0.85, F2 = 1.52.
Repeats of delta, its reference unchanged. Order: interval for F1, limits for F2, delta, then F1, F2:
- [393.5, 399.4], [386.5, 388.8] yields 2.25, 1.29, 0.95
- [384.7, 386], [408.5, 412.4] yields 1.78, 0.91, 0.87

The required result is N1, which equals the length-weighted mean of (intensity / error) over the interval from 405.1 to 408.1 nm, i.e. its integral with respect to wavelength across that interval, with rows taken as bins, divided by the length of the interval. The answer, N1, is 44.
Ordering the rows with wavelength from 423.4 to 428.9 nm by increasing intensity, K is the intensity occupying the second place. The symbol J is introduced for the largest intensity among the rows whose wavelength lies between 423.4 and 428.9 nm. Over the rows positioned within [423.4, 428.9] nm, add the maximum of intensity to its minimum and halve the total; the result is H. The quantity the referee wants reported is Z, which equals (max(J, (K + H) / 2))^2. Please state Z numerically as 36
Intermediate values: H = 5.47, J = 5.995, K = 5.263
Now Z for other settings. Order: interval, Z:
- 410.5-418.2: 39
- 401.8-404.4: 38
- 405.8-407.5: 36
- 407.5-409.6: 38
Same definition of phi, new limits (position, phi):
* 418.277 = 0.759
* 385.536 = 0.747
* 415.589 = 0.768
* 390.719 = 0.707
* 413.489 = 0.751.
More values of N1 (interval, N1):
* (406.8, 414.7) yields 47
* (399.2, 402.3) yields 43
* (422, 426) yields 51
